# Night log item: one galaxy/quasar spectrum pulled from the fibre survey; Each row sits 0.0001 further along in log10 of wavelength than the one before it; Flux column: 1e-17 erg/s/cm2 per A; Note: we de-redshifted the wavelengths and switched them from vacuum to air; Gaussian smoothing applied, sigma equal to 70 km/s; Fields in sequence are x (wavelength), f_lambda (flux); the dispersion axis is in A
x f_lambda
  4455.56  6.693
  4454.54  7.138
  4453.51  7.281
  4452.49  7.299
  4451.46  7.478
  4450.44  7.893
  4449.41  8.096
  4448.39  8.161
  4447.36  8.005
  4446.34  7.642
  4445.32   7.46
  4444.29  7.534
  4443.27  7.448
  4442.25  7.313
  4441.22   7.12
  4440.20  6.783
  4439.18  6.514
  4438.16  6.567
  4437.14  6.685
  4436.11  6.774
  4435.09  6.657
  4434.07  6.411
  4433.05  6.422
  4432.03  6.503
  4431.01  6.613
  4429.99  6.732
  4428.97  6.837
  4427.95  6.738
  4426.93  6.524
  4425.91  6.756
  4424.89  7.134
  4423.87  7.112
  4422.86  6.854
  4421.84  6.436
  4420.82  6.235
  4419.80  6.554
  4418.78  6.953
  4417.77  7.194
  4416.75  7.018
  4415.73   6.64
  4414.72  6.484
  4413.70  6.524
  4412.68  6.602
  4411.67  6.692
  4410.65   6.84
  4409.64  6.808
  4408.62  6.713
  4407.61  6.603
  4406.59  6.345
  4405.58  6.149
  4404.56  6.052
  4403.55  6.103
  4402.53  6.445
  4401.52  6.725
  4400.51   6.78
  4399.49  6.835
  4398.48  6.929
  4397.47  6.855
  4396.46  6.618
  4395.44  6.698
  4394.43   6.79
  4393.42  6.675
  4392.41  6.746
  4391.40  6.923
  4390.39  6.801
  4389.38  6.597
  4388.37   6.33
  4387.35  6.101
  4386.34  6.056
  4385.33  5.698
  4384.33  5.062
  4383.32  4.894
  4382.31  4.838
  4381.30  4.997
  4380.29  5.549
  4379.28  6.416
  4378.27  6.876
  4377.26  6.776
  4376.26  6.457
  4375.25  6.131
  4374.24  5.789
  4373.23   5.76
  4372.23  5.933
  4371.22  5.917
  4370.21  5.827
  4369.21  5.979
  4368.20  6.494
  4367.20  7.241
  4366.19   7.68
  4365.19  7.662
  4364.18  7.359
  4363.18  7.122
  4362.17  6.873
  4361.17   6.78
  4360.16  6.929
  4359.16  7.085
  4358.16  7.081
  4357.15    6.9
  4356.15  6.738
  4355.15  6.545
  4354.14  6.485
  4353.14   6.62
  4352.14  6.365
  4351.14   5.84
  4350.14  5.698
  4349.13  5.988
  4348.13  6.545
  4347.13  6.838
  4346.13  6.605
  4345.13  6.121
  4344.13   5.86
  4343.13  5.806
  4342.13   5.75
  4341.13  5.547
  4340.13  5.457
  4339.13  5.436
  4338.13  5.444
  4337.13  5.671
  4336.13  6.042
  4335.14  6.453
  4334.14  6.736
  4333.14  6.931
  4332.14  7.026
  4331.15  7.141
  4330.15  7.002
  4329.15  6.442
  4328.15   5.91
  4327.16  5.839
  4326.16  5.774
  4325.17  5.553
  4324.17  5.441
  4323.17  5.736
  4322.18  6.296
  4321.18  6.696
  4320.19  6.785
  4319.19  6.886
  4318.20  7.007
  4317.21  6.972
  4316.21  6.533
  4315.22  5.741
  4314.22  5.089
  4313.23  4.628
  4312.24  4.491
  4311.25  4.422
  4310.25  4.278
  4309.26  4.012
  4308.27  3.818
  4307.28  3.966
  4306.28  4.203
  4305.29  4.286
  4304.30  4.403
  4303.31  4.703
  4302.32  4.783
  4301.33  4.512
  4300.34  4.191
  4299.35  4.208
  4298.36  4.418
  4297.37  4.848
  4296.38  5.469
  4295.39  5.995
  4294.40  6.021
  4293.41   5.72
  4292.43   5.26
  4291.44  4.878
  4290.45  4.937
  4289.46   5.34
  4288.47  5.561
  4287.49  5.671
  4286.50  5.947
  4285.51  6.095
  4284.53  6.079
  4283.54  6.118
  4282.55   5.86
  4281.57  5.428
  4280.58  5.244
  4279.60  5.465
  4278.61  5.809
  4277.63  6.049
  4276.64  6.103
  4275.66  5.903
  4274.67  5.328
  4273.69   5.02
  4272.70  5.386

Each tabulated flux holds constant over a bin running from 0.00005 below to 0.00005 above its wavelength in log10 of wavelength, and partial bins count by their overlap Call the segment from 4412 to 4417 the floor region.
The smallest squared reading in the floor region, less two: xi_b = 40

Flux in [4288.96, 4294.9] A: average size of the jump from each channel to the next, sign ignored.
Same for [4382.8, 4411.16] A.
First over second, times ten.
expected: 19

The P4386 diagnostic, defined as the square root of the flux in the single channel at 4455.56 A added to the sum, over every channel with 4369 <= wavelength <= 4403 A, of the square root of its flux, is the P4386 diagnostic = 87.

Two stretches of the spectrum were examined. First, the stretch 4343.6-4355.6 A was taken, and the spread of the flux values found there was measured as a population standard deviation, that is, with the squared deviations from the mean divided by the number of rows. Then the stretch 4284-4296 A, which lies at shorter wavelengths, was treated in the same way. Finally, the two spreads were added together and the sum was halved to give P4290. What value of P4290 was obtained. 0.39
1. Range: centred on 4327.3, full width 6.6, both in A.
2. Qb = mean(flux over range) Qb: 6.0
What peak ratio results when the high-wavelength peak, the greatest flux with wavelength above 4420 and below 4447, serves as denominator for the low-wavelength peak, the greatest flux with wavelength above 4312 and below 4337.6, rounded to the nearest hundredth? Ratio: 0.93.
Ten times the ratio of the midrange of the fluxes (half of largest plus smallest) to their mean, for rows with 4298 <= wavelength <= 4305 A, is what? 10.1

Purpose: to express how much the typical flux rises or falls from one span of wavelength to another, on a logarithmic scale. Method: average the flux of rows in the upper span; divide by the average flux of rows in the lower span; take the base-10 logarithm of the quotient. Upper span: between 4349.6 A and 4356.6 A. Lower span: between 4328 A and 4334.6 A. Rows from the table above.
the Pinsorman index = -0.03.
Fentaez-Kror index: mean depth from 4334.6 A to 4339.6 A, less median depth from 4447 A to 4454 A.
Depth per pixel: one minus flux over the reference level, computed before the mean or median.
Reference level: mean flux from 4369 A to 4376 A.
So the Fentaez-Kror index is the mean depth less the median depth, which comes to 0.35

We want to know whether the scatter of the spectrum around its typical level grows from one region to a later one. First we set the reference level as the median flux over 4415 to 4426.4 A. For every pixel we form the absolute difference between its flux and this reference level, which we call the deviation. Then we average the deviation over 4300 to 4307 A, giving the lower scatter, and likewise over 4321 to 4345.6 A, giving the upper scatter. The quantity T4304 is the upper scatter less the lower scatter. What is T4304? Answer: -1.6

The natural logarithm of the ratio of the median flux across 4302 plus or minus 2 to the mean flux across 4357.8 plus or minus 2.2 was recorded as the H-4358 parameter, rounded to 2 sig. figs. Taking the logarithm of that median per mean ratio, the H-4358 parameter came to -0.41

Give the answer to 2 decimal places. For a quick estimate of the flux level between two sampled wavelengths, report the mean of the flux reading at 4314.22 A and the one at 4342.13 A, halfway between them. 5.42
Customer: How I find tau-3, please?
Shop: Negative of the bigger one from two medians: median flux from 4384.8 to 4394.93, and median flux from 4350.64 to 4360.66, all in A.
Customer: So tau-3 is -6.68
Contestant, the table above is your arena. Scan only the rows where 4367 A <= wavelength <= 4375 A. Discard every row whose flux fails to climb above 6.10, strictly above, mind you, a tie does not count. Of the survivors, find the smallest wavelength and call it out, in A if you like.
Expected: 4367.20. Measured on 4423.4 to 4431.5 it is 4423.87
